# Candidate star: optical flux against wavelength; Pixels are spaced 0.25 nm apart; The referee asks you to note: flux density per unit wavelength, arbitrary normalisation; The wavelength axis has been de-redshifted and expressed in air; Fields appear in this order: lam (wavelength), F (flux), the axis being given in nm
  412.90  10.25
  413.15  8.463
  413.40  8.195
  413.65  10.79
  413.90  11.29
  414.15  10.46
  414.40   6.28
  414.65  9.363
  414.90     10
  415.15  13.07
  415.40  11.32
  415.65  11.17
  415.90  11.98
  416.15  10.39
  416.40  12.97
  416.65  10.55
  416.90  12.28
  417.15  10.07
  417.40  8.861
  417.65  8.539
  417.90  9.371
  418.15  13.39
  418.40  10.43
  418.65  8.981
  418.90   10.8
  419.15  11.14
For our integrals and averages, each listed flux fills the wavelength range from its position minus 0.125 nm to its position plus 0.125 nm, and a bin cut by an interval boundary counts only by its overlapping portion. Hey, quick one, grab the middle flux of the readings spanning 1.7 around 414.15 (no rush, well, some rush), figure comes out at 10.0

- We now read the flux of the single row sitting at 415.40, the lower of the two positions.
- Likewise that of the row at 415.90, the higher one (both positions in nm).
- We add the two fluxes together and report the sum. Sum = 23.3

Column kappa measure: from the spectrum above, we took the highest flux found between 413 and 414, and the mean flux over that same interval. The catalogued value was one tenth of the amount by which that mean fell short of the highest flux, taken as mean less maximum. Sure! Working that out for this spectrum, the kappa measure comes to -0.16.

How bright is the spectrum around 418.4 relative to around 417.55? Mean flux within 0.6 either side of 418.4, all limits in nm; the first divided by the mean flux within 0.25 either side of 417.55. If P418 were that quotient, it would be 1.22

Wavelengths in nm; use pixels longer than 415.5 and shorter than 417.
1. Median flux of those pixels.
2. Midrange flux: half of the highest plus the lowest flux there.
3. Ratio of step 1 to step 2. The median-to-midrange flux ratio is 0.99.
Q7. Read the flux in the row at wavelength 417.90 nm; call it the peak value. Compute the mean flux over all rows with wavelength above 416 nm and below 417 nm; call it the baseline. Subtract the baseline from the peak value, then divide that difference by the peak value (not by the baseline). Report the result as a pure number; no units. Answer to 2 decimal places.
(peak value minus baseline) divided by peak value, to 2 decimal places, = -0.23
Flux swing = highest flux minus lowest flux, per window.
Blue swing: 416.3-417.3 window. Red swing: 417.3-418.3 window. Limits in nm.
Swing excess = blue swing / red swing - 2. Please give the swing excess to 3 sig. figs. -1.40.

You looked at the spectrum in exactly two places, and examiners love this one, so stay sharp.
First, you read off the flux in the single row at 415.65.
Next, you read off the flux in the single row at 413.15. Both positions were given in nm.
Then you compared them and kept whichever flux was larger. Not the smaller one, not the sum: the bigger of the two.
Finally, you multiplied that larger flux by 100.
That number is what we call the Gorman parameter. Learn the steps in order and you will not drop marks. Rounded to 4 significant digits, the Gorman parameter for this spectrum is 1117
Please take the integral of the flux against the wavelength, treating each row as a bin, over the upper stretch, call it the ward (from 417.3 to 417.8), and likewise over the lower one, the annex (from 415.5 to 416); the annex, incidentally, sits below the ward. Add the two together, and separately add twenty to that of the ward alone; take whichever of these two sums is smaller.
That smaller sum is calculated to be 10.1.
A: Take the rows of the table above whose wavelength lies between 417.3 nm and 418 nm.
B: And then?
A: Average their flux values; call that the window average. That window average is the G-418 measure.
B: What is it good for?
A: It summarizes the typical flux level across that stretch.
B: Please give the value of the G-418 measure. 8.9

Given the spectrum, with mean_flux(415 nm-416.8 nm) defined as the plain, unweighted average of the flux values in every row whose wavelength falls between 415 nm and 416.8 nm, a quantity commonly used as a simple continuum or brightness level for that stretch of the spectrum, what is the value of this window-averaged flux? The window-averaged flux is 11.6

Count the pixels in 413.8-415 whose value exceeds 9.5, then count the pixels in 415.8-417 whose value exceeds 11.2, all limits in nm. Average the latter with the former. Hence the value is 3.00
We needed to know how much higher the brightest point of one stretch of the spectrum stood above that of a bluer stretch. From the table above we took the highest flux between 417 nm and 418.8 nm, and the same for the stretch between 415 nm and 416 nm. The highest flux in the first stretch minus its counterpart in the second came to 0.3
